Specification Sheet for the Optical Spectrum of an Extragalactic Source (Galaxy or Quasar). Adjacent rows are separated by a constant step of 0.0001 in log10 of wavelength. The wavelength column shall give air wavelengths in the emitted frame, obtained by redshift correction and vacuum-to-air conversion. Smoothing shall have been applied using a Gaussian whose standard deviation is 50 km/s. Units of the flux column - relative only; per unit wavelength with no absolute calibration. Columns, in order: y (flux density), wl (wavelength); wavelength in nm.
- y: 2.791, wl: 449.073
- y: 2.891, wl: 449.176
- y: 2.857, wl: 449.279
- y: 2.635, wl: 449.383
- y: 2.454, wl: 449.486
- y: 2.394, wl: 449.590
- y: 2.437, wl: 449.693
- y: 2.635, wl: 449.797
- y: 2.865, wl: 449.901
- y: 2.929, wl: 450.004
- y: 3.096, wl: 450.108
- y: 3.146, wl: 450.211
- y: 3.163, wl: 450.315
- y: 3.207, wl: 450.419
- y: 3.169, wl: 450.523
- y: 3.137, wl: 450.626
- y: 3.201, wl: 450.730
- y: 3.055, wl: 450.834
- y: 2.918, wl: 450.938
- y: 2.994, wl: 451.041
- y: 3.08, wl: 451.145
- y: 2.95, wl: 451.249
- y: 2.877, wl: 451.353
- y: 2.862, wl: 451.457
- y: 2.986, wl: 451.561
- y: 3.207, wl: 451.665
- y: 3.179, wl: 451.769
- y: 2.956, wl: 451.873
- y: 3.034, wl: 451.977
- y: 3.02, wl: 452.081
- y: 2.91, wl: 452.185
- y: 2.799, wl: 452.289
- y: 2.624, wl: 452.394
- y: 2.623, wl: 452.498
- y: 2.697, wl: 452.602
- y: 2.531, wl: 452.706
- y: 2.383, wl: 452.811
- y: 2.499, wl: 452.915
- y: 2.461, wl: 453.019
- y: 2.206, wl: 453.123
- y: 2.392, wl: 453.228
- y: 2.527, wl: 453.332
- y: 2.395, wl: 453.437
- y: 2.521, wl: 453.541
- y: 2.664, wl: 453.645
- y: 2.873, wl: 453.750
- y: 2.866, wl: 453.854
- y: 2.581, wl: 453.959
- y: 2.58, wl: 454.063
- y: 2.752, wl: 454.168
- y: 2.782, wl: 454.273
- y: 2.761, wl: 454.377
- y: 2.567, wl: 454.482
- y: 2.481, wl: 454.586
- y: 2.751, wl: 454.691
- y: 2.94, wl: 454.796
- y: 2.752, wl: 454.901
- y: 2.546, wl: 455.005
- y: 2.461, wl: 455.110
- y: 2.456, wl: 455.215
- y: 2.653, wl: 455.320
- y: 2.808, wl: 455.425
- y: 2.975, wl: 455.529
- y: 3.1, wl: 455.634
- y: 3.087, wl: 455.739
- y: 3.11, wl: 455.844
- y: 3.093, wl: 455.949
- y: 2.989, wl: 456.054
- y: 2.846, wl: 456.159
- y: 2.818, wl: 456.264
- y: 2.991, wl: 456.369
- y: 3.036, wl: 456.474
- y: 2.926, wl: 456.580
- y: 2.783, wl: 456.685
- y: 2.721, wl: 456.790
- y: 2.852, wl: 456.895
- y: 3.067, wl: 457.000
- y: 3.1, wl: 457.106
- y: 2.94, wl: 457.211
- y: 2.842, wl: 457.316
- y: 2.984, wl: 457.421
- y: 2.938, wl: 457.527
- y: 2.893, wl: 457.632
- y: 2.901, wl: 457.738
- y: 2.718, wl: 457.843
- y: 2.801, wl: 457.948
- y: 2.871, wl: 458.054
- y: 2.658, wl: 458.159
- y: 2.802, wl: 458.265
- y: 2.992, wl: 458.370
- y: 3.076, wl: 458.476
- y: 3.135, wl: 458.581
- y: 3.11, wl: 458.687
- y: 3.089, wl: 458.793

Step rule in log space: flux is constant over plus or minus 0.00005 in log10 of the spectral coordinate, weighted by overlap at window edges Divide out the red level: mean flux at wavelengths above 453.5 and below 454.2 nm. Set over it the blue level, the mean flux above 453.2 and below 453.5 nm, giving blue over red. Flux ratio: 0.91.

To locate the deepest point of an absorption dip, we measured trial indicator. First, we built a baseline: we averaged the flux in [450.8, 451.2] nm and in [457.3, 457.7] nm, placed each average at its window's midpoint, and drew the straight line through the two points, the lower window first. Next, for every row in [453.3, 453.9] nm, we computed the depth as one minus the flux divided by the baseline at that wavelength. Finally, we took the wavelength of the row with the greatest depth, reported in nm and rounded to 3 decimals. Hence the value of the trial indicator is 453.437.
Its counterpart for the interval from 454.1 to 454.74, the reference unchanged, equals 454.586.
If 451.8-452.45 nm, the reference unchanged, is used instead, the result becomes 452.394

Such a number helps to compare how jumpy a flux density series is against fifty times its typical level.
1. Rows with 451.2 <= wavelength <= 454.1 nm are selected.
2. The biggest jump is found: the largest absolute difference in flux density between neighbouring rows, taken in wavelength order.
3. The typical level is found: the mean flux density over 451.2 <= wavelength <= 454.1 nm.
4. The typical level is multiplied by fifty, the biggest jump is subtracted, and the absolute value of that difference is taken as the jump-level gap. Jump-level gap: 136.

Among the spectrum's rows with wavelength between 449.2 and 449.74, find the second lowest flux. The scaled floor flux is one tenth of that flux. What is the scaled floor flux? 0.24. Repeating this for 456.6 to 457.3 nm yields 0.28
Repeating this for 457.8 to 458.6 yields 0.27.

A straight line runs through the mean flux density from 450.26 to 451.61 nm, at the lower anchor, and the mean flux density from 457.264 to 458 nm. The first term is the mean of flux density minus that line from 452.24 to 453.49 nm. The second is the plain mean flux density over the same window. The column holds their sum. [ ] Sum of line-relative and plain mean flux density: 2.03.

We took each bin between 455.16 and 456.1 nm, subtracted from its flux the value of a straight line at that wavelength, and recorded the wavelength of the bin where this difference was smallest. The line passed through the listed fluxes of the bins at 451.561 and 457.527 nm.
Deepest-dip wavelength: 455.215 nm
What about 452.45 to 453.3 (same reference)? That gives 453.123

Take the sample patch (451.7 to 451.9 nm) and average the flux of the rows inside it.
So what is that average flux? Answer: 3.1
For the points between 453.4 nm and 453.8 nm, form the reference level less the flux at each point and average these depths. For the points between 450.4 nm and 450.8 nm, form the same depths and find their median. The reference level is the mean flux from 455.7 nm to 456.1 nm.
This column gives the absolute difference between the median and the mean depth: 0.57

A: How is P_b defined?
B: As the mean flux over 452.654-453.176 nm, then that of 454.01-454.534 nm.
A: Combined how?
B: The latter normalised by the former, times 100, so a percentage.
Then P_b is 111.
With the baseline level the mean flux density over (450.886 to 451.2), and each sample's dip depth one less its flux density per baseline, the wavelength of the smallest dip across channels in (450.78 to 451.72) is 451.665 nm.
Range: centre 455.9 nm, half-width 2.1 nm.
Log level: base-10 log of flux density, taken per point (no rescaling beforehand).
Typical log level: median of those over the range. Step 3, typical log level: 0.45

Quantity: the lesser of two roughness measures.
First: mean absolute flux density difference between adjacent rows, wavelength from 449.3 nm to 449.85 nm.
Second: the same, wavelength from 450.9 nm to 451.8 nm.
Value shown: 0.094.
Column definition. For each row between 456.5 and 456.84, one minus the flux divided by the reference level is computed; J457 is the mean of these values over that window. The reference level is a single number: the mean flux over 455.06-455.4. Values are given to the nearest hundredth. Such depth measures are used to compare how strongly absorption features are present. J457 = -0.11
